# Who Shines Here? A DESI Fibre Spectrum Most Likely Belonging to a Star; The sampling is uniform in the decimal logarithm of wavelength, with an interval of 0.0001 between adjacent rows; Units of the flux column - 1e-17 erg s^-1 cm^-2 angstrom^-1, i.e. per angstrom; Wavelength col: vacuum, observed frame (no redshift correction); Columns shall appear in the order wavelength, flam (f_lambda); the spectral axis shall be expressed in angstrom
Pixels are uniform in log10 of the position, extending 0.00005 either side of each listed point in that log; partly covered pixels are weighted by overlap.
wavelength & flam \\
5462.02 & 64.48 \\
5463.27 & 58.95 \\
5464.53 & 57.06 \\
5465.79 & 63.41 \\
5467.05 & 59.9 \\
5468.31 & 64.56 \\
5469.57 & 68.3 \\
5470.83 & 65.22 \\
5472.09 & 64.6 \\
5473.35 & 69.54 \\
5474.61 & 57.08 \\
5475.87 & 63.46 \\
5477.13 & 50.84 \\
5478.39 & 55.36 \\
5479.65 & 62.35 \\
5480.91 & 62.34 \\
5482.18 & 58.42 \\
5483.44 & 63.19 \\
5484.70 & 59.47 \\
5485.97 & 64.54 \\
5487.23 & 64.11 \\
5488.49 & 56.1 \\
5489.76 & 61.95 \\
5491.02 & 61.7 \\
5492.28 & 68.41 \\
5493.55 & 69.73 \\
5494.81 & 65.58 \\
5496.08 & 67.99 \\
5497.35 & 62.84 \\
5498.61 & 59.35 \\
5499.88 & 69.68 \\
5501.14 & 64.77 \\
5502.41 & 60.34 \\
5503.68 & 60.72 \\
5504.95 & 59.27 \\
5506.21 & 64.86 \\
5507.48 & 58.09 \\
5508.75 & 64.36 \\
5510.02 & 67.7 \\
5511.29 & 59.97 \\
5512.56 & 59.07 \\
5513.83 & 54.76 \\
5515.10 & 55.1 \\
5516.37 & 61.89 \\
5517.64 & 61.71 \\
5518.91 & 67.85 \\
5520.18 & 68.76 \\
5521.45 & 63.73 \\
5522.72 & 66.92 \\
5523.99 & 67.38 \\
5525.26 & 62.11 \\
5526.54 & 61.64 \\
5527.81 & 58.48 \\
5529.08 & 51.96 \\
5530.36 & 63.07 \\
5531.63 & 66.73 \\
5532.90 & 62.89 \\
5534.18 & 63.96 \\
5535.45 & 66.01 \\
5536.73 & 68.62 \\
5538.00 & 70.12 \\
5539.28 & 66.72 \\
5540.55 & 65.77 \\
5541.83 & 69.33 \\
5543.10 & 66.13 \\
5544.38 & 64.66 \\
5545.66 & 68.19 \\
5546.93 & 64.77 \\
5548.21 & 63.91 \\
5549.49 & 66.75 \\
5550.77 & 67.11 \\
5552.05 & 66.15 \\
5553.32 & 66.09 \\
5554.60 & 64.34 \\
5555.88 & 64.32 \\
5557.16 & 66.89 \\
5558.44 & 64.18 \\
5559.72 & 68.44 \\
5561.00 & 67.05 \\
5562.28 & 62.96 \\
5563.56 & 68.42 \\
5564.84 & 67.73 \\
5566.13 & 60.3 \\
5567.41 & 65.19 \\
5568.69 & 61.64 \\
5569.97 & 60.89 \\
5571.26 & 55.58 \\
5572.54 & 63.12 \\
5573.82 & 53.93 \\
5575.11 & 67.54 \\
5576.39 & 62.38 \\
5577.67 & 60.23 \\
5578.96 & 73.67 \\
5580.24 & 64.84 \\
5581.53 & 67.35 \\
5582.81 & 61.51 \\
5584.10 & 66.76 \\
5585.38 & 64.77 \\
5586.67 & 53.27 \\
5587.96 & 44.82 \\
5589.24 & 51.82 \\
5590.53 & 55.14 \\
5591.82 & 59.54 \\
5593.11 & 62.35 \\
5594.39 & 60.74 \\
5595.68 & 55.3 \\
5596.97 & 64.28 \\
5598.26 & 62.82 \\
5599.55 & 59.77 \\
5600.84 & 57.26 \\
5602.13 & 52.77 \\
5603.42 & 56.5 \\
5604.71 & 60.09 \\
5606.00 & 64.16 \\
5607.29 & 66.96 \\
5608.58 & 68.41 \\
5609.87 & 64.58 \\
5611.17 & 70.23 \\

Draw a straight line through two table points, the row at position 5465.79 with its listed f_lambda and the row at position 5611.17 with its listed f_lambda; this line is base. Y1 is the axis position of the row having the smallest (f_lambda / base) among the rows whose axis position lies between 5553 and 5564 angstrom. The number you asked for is 5562.28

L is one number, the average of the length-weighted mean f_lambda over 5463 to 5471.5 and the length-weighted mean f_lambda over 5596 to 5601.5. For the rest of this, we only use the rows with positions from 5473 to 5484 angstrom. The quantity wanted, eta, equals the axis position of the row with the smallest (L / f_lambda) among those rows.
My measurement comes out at 5473.35 angstrom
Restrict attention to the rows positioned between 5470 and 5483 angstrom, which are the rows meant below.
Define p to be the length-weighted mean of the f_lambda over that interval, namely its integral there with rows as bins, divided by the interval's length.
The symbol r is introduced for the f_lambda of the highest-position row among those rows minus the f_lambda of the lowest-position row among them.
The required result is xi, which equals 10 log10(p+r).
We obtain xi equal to 17.3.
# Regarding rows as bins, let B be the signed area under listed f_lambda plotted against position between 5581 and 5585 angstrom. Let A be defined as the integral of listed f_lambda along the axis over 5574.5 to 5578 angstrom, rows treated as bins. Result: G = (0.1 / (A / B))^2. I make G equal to 0.014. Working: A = 223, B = 261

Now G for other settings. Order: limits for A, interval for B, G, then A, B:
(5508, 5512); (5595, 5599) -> 0.009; 255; 243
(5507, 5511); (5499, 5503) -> 0.010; 253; 259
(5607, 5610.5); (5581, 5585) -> 0.012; 233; 261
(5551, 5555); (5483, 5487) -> 0.009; 263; 250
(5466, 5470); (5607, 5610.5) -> 0.008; 256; 233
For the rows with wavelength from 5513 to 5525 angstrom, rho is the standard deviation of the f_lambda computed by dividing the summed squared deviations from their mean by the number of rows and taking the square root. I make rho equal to 5.0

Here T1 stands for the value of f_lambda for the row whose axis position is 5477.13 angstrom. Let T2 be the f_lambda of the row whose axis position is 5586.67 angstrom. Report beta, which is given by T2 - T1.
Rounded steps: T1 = 50.84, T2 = 53.27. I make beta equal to 2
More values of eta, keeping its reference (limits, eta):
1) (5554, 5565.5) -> 5559.72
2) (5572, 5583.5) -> 5578.96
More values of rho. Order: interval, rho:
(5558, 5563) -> 2.2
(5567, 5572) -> 3.4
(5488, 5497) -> 4.5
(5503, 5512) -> 3.3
